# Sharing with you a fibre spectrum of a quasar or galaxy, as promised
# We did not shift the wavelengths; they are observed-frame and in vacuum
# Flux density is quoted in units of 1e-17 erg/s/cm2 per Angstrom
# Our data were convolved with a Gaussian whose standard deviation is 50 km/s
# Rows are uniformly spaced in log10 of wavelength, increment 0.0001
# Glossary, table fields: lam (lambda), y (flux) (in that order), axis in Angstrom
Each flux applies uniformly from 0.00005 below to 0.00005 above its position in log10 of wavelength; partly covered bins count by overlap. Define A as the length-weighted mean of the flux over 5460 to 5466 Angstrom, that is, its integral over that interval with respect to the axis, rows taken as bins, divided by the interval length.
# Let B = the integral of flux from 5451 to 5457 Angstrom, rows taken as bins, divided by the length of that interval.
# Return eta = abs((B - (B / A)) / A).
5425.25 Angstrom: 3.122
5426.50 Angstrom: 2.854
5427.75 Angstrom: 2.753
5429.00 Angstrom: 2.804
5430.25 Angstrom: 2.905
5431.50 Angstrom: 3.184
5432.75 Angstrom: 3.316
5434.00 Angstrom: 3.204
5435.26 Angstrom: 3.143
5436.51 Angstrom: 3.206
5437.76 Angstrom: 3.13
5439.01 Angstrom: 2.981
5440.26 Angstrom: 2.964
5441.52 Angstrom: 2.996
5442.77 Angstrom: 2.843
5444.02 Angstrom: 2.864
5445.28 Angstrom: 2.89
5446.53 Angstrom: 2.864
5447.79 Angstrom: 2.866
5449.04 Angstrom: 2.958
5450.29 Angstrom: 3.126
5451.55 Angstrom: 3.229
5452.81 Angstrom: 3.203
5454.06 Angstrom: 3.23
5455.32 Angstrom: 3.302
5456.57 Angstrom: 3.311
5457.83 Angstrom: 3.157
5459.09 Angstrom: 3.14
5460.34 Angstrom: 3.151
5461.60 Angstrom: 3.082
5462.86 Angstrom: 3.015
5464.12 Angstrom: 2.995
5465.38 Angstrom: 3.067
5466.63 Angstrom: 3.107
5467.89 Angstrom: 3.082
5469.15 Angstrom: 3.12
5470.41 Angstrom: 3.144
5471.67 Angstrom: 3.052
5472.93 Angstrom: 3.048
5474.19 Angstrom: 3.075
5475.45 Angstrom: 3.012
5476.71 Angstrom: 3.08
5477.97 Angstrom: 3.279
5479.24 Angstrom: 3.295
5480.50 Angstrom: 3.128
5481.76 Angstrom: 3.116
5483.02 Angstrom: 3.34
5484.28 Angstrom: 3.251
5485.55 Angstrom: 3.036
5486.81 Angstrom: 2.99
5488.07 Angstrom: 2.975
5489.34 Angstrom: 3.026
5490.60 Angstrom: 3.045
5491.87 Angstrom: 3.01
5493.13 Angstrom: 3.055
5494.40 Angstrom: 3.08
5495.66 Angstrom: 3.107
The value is 0.717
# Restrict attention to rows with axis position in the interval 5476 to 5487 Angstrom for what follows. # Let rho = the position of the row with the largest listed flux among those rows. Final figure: 5483.02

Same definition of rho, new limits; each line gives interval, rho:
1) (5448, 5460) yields 5456.57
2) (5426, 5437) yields 5432.75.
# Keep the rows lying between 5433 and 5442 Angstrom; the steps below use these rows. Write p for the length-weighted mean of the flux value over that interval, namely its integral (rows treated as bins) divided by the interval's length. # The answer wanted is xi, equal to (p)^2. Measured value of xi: 9.6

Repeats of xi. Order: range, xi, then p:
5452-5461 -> 10.3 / 3.21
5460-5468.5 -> 9.4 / 3.07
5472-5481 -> 9.8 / 3.13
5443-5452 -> 8.8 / 2.96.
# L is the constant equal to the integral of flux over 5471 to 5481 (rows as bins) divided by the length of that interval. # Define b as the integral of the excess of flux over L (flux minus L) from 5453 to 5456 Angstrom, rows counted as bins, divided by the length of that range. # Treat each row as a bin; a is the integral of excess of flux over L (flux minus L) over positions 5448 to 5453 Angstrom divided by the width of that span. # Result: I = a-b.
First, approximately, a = -0.02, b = 0.14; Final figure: -0.16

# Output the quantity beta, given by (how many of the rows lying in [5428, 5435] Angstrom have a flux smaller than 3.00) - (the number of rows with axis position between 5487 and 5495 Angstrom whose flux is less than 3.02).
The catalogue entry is 0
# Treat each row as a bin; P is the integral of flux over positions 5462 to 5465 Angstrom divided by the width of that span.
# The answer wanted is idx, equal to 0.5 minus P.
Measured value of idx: -2.51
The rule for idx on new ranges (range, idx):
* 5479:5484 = -2.72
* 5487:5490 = -2.50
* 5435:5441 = -2.58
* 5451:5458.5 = -2.74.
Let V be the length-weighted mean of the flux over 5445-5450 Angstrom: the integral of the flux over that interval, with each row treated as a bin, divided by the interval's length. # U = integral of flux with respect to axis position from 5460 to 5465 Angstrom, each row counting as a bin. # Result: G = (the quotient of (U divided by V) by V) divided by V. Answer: 0.62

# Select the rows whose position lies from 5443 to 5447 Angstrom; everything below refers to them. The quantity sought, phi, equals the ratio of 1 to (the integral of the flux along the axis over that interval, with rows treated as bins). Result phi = 0.087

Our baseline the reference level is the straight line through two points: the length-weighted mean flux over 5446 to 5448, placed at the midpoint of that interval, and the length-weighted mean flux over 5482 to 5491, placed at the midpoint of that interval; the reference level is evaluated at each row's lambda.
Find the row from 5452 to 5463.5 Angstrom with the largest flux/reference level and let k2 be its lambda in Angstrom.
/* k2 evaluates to 5456.57 Angstrom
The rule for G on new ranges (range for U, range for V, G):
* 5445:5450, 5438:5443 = 0.56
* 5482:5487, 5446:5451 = 0.61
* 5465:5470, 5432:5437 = 0.47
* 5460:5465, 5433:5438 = 0.47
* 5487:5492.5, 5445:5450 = 0.67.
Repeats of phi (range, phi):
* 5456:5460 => 0.078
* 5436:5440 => 0.081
